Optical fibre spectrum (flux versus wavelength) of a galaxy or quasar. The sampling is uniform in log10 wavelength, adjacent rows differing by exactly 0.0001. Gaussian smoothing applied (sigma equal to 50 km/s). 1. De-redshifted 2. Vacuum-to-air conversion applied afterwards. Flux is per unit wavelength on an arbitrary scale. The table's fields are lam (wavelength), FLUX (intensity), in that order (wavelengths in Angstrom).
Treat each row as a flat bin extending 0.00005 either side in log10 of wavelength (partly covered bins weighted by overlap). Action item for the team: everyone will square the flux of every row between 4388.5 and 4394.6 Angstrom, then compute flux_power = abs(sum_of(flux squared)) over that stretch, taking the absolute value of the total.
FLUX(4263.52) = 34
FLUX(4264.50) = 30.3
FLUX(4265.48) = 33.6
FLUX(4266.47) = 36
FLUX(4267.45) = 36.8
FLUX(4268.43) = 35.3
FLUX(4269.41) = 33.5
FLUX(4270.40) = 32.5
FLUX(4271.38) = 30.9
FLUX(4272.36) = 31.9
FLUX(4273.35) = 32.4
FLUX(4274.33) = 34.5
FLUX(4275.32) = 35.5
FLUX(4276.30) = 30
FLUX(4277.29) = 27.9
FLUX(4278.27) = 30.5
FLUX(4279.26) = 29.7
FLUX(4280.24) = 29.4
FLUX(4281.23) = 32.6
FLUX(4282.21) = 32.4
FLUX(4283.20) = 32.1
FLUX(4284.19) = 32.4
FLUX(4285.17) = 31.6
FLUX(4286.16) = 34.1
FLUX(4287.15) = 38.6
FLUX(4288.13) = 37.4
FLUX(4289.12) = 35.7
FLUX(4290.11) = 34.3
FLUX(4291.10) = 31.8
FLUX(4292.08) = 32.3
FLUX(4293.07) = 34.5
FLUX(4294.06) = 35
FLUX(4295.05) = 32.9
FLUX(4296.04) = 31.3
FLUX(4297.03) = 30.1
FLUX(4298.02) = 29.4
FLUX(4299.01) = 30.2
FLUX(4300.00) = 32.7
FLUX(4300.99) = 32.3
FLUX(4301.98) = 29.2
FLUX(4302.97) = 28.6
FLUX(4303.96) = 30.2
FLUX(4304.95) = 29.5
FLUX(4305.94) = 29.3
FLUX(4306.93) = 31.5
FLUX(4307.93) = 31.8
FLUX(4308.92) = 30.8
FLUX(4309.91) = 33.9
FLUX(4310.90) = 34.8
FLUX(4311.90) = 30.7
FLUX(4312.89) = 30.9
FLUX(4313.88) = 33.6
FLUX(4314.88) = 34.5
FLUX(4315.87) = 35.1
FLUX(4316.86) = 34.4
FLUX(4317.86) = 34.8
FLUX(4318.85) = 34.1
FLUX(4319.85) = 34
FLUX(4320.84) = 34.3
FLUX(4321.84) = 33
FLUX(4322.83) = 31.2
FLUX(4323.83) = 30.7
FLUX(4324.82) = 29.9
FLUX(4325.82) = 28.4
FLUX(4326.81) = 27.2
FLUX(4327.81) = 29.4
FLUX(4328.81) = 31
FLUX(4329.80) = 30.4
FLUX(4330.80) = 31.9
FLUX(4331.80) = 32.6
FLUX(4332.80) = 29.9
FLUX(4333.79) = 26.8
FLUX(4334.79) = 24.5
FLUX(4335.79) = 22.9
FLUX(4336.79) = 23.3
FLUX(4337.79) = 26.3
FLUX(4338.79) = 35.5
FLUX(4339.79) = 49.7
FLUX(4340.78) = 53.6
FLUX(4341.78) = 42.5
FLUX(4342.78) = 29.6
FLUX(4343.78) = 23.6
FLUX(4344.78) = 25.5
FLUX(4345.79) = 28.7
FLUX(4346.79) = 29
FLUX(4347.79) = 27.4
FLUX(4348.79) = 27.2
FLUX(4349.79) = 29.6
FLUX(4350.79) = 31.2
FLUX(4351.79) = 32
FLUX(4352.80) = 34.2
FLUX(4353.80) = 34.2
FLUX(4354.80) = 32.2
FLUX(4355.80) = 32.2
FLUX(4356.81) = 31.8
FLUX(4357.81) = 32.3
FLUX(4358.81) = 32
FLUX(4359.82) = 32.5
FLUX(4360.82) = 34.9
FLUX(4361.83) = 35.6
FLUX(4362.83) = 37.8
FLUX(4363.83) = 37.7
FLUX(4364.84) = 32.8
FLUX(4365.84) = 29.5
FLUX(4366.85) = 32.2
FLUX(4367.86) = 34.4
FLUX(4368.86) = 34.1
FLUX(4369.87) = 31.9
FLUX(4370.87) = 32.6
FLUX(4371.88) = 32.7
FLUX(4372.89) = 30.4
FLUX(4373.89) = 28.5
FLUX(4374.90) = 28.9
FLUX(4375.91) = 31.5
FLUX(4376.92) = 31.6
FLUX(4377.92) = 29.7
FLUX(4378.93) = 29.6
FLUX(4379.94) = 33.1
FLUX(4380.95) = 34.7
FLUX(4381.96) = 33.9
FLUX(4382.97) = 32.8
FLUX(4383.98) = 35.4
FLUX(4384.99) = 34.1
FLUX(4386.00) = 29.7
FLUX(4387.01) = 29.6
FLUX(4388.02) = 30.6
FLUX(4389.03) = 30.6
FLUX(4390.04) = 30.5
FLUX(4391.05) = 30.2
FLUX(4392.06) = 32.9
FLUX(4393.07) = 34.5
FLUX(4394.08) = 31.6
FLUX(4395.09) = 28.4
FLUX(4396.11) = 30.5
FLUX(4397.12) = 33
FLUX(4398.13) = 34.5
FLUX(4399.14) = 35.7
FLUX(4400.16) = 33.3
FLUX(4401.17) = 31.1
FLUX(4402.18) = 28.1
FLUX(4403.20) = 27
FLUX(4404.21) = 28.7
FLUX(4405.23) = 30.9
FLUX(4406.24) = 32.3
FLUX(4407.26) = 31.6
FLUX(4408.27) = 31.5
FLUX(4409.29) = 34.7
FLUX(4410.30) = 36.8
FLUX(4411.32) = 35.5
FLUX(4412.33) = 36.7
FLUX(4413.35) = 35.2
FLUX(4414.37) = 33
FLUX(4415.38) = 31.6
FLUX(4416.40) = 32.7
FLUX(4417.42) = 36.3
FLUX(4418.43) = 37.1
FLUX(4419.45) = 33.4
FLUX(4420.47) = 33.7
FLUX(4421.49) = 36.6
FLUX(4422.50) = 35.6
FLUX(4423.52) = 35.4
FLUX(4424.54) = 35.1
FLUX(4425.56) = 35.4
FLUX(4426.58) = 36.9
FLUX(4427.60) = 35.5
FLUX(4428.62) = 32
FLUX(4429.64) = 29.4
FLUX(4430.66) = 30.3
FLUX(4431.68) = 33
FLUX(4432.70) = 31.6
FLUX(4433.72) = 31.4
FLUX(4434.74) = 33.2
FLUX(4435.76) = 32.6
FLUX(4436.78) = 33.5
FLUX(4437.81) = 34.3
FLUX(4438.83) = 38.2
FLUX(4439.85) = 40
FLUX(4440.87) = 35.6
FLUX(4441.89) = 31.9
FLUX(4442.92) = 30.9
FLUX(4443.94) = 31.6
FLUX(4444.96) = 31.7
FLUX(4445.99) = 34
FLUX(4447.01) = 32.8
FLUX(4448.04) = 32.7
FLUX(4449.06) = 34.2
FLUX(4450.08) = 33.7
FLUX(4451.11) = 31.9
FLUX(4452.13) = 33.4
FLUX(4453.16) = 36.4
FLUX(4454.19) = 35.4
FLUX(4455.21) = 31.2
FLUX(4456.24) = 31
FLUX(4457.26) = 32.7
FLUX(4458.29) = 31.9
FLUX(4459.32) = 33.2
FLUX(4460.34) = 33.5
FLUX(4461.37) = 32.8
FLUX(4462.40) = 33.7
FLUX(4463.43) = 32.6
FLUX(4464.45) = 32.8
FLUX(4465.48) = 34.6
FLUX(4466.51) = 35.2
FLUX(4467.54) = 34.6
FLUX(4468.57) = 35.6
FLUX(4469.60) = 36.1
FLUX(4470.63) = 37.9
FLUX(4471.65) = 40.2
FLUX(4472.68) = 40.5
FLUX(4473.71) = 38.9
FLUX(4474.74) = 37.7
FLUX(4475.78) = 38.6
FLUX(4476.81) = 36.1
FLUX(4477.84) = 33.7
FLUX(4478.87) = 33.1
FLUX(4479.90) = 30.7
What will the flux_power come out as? 6050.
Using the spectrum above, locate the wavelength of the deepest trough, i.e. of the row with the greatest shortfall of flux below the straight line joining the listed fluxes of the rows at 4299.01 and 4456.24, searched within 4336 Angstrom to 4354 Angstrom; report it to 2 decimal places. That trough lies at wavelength 4336.79 Angstrom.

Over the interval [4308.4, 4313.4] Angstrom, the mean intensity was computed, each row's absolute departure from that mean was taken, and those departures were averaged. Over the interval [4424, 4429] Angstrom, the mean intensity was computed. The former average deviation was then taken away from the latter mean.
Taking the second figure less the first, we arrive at 33.3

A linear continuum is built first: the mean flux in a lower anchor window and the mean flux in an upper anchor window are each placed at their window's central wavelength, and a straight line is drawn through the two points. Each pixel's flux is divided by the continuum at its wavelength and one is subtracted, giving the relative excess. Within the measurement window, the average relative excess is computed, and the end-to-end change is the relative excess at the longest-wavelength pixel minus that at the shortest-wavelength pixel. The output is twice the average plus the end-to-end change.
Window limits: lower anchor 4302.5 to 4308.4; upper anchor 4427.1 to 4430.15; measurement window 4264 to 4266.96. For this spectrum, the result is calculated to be 0.45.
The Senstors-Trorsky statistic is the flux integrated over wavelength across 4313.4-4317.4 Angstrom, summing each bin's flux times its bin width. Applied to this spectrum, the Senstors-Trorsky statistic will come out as 137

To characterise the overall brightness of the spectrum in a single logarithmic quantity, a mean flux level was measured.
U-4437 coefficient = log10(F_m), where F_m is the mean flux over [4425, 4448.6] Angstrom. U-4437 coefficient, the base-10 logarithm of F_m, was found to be 1.524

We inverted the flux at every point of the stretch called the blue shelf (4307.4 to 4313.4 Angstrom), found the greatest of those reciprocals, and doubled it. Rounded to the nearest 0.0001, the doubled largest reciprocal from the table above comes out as 0.0651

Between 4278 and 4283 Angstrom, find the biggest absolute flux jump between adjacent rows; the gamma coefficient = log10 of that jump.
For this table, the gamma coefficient 0.51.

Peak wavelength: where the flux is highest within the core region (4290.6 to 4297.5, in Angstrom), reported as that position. 4294.06 Angstrom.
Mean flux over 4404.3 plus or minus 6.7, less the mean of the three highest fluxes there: -3.7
